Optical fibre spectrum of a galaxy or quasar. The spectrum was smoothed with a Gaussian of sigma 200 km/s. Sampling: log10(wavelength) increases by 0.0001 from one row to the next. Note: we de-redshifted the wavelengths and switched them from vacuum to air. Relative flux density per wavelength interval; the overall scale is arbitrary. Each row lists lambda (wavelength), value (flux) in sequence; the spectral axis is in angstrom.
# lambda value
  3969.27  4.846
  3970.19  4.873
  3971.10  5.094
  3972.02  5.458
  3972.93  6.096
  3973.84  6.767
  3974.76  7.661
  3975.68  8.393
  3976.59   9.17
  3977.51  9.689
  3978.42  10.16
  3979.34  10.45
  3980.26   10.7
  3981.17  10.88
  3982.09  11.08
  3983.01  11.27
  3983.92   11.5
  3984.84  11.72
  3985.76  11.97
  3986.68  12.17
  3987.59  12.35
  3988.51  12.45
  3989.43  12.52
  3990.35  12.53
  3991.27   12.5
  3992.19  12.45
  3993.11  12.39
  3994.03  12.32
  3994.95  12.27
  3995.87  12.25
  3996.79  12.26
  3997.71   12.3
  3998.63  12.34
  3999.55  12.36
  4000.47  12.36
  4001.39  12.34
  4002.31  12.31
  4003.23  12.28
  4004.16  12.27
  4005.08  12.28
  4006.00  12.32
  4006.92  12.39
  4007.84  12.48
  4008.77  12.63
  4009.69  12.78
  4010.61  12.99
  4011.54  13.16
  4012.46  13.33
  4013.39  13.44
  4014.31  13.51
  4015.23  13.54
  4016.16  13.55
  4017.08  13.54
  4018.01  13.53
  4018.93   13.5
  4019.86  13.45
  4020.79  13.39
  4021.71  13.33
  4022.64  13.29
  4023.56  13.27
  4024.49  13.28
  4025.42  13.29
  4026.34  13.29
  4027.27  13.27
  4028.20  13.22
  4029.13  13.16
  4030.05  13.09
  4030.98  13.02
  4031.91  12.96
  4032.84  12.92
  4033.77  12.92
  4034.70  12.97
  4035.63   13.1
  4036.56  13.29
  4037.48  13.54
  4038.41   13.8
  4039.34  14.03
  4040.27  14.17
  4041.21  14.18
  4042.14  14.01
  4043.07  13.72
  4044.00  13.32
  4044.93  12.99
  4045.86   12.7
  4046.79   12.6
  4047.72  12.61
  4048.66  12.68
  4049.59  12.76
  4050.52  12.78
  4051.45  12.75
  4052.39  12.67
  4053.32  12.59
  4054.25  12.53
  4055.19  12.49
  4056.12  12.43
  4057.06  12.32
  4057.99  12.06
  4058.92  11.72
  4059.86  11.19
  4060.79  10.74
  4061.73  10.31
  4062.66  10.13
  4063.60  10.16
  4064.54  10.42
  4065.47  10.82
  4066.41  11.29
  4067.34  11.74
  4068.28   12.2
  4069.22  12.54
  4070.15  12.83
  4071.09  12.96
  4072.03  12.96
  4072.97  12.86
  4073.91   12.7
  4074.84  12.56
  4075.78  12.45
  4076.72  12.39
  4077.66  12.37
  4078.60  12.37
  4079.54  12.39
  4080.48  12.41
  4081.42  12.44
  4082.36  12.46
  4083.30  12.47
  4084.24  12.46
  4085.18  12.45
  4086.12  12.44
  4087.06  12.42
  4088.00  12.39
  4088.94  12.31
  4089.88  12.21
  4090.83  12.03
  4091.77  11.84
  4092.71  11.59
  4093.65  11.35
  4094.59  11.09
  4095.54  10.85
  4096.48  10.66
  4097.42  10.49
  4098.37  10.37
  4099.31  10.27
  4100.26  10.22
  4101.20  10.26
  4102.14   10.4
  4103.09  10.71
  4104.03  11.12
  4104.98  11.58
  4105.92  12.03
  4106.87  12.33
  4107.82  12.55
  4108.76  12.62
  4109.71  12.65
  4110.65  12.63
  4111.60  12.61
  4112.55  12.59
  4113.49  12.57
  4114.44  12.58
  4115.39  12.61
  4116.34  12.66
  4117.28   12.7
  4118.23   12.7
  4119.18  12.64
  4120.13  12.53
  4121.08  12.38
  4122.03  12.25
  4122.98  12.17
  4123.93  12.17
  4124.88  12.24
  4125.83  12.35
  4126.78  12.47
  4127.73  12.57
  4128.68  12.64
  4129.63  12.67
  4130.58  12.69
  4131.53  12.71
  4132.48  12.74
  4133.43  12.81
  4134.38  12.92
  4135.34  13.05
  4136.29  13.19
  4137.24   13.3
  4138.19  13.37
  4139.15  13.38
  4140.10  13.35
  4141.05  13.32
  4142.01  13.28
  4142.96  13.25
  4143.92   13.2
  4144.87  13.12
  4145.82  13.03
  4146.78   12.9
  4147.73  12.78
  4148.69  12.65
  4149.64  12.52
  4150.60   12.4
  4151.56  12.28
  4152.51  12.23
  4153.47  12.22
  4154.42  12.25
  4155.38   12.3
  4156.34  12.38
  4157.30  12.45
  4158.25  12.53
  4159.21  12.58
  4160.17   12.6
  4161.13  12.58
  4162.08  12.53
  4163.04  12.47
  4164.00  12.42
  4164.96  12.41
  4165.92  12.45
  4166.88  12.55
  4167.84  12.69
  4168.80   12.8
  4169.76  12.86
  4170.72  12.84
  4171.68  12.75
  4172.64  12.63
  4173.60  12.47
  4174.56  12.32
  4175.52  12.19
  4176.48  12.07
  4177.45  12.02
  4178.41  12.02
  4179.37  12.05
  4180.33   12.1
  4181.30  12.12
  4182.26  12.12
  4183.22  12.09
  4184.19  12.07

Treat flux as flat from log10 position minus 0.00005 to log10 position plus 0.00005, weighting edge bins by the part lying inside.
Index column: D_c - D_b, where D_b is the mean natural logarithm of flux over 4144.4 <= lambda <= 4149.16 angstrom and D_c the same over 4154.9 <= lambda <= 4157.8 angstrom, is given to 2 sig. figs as -0.041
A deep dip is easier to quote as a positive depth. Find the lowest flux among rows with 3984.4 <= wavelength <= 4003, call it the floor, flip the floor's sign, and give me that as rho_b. -11.7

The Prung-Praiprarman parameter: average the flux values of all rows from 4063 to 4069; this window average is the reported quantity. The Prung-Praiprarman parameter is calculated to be 11.1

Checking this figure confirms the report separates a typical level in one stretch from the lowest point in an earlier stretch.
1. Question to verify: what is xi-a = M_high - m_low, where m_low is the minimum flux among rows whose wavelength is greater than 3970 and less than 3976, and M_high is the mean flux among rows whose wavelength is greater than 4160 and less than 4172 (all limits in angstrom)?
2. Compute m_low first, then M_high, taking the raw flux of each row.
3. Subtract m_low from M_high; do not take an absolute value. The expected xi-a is 7.7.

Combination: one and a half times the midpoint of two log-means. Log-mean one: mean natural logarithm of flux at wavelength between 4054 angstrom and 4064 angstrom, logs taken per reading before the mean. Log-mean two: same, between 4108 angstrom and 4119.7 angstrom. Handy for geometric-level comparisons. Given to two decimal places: 3.73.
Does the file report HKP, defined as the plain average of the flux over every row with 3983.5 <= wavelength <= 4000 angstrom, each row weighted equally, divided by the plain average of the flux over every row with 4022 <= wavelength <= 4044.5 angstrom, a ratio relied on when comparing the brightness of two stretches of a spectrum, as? 0.92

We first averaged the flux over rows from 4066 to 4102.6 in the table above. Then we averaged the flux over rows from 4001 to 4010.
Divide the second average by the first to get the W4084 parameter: 1.04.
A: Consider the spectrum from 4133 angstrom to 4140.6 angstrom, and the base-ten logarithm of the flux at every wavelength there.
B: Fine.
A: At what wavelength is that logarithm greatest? 4139.15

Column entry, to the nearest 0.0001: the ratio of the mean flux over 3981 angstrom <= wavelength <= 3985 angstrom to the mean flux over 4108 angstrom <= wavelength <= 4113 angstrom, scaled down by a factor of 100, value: 0.0089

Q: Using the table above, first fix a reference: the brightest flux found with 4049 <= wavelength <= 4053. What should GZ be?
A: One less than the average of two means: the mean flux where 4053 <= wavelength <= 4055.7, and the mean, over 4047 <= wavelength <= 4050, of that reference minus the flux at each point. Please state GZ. 5.3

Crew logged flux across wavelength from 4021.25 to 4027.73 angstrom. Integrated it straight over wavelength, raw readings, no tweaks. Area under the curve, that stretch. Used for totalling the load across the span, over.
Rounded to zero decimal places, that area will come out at 86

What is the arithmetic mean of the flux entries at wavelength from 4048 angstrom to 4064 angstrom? 11.9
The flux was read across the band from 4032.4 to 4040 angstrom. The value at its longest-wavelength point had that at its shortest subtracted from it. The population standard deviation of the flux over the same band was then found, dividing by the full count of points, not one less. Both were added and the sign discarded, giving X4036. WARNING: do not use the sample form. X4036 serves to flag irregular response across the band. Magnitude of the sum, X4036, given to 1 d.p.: 1.5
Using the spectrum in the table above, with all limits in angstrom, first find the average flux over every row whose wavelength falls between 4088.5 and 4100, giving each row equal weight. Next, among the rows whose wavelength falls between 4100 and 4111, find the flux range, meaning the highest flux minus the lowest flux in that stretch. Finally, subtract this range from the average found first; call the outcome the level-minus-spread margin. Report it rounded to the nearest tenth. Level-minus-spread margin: 8.8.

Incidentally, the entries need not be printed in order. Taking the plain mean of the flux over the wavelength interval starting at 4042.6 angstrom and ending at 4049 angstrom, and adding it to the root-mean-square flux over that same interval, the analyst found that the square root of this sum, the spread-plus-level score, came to 5.09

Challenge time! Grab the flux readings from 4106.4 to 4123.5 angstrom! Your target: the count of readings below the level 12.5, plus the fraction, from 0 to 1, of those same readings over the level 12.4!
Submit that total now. 4.8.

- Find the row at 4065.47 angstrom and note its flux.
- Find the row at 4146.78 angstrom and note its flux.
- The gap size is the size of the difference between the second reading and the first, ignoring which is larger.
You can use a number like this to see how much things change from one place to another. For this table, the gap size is 2.1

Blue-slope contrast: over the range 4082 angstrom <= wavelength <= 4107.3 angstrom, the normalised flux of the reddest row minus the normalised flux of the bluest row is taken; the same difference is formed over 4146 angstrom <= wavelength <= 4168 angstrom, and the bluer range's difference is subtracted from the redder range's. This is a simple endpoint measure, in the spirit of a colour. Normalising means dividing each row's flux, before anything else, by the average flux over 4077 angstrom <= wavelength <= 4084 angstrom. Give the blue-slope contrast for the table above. -0.01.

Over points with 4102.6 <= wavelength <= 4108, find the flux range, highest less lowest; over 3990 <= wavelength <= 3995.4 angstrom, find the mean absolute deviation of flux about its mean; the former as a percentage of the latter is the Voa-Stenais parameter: 2208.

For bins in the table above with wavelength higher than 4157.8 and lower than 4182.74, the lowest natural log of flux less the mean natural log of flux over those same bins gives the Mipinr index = -0.033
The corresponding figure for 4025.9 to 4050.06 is -0.049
